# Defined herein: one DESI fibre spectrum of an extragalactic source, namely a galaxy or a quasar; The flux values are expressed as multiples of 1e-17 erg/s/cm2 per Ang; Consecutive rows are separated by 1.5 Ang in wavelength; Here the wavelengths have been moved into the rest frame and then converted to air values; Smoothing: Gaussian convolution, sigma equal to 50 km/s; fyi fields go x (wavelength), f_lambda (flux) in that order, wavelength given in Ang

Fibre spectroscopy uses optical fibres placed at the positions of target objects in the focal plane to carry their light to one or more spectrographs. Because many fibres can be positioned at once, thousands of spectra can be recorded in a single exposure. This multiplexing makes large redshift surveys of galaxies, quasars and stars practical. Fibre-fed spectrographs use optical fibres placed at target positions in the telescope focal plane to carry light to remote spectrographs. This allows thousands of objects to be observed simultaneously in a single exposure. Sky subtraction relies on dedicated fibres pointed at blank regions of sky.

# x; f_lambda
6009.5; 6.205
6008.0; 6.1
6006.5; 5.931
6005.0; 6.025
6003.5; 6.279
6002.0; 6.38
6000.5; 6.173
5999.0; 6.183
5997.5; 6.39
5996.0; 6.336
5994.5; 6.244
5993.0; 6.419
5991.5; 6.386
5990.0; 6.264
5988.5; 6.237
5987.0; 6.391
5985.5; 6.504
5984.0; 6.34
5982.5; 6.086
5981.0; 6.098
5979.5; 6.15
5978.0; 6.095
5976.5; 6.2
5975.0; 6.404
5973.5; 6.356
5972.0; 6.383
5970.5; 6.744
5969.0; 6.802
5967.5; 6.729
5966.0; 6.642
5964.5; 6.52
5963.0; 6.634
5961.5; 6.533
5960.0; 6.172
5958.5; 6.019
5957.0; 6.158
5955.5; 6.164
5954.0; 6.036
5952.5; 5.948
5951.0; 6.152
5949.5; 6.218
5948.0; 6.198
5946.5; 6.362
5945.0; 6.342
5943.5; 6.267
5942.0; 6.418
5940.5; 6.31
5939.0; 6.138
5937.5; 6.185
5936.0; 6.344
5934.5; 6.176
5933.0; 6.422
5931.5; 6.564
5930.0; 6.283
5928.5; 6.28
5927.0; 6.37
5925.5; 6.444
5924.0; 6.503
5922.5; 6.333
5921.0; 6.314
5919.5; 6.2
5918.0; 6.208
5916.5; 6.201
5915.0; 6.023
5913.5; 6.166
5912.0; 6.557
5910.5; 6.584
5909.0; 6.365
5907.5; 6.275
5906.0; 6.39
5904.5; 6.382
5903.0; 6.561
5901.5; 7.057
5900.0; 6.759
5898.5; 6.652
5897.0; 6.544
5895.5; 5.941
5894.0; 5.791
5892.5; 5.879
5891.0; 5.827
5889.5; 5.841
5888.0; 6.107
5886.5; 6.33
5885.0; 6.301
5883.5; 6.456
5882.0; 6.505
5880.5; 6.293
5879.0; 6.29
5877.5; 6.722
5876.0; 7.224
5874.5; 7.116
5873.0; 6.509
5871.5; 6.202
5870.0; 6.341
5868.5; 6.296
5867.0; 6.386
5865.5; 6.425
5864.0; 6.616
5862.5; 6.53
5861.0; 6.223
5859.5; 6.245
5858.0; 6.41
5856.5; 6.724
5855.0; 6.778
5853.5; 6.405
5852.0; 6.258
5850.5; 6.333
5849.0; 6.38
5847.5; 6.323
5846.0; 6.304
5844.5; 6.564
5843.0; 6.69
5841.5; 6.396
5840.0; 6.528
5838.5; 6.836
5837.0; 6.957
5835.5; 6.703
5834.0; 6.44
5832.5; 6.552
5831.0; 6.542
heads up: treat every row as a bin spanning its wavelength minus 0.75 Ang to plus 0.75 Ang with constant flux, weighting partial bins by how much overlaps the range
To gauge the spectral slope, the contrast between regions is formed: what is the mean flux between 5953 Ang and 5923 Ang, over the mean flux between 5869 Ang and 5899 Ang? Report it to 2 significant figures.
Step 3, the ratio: 0.99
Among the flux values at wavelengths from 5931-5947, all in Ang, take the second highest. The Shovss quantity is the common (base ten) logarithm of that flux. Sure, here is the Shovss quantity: 0.808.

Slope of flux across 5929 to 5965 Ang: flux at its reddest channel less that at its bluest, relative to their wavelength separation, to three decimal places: 0.007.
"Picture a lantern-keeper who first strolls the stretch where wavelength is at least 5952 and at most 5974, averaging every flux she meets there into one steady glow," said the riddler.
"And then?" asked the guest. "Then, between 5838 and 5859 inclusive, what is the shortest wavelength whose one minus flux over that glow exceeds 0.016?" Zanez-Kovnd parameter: 5852.0 Ang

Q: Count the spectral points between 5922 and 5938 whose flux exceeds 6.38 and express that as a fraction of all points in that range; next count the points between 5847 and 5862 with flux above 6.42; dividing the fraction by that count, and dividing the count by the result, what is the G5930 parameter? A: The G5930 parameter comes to 11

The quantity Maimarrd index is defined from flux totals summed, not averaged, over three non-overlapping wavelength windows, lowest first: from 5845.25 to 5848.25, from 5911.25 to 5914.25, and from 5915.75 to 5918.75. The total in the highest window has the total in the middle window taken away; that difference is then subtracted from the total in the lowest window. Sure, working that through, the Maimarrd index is 12.9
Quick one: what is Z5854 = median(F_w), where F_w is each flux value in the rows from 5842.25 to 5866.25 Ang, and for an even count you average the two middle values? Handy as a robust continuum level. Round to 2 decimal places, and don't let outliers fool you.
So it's 6.41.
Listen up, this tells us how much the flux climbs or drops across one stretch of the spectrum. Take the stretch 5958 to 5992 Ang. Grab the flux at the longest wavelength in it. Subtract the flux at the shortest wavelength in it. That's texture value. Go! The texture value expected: 0.4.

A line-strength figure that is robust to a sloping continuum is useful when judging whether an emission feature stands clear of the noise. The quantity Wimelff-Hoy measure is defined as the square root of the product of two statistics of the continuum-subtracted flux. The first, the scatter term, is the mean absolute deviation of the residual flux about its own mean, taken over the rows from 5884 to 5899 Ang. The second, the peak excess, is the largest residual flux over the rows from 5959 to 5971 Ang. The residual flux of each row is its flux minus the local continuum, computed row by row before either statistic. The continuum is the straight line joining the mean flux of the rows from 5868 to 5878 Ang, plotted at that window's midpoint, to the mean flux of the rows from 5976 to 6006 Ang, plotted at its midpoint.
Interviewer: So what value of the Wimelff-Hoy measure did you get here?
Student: 0.36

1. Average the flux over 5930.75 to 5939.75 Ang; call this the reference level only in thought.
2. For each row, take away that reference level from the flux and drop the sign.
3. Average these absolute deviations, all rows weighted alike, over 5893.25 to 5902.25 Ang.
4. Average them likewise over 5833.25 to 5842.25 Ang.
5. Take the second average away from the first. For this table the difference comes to 0.11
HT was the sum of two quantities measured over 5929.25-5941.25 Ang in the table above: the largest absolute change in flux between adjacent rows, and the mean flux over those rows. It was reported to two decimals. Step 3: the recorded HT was 6.58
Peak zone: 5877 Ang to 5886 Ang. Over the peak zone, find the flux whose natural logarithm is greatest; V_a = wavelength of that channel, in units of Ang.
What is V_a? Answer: 5877.5 Ang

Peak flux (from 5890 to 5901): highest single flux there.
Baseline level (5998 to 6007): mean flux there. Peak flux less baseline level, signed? 0.6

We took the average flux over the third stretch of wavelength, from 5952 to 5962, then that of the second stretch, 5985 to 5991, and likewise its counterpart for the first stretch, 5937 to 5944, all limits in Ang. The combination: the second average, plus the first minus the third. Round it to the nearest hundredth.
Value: 6.47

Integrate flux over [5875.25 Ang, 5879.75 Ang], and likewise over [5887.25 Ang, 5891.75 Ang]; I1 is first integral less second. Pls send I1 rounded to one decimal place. 3.7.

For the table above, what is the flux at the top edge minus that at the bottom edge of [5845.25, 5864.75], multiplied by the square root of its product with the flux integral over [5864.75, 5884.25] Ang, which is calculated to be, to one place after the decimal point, 2.0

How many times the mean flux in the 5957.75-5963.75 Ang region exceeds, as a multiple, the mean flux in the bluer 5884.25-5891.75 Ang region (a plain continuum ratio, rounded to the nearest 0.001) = 1.042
